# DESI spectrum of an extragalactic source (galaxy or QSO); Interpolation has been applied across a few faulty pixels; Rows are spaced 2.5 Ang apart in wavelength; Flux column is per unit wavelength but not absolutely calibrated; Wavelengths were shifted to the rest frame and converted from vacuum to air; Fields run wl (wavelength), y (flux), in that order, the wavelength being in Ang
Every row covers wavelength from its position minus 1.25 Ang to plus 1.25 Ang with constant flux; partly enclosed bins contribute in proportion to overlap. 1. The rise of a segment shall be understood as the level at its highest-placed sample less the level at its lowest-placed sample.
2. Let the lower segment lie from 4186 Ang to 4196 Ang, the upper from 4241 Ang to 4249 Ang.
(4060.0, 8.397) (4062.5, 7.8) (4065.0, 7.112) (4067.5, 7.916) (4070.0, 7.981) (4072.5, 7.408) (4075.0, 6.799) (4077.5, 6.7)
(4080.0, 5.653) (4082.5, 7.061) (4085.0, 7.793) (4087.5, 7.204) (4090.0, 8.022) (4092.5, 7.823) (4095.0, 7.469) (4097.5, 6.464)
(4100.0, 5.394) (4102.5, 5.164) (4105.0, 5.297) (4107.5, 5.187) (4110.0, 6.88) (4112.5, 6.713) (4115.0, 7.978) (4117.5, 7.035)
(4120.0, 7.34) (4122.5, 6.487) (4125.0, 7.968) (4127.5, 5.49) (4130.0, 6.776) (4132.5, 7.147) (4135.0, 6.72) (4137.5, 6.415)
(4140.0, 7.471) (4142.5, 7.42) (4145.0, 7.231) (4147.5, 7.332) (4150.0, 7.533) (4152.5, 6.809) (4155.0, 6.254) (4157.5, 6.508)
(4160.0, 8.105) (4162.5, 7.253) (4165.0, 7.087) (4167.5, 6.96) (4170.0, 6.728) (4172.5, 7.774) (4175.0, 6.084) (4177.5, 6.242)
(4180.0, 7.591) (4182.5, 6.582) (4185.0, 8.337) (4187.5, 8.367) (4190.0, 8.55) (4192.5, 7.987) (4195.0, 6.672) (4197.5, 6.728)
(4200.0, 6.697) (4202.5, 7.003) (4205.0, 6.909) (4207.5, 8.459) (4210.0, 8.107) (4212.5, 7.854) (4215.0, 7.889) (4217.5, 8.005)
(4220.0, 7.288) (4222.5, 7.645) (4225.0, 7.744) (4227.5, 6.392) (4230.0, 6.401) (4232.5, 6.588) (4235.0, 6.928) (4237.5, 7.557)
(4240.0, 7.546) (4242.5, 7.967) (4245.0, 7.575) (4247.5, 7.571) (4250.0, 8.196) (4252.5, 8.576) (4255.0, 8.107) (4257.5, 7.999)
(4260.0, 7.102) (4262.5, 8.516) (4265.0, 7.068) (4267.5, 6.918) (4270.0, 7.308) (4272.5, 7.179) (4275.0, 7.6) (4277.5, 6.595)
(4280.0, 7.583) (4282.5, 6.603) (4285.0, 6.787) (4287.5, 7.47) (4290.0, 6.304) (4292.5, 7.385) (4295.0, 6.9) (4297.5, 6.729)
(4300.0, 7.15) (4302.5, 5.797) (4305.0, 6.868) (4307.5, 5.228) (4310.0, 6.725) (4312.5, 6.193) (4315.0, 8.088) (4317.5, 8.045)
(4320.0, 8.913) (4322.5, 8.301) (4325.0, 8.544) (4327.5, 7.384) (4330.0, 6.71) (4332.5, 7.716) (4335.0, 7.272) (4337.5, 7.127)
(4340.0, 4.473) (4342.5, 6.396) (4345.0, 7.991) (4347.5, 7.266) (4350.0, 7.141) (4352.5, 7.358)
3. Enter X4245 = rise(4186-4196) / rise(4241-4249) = 4.3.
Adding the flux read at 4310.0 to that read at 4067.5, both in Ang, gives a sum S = 14.6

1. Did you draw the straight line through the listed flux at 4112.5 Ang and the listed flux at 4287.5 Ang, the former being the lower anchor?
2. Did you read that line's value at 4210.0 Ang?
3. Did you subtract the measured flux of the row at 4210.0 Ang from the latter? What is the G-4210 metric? -1.0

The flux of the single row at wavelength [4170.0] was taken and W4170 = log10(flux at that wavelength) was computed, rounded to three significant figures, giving 0.828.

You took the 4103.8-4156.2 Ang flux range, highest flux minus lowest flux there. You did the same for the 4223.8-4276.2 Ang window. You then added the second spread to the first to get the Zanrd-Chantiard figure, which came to 5.0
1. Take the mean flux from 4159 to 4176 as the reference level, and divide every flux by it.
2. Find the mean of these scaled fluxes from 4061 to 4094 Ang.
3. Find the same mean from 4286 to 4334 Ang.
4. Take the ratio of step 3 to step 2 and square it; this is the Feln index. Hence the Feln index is 0.96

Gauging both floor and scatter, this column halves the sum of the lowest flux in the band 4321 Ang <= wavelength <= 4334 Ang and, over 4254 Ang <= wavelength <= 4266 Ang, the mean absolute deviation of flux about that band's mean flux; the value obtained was 3.62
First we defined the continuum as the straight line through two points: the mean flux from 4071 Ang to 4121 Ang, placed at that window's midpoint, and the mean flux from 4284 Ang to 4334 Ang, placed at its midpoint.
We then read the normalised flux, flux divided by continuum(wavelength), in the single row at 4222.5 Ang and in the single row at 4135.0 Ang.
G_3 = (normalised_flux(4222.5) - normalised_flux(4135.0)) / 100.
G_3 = 0.0011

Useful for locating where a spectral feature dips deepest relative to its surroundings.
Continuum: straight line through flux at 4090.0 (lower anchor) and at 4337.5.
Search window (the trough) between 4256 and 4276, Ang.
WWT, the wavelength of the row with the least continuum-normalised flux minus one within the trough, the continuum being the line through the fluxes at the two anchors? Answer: 4267.5 Ang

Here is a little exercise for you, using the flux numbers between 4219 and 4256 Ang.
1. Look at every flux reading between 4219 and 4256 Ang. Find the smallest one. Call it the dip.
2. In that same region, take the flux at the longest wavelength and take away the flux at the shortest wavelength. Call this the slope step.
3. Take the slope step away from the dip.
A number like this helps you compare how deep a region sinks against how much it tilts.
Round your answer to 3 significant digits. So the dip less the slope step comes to 5.57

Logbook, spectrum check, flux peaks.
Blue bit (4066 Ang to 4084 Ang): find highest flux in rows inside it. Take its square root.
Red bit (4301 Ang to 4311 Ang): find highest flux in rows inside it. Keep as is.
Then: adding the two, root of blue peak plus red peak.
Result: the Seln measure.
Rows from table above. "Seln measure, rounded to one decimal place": 9.7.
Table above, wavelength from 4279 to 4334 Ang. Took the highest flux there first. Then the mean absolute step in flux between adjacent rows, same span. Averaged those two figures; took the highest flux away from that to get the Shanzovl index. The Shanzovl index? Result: -4.03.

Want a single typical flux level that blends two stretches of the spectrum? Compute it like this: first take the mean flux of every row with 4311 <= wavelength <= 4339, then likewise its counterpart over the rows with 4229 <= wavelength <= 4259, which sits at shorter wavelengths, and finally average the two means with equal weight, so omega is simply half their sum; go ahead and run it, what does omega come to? 7.6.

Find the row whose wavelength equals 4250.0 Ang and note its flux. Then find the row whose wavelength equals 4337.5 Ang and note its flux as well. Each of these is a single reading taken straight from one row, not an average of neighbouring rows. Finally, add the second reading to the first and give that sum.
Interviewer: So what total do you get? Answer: 15.32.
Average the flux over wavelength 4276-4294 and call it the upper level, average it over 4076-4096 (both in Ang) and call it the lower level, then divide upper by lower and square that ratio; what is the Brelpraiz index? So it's 0.93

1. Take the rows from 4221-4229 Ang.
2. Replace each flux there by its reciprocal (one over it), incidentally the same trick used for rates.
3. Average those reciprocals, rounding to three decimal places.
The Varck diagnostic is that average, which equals 0.139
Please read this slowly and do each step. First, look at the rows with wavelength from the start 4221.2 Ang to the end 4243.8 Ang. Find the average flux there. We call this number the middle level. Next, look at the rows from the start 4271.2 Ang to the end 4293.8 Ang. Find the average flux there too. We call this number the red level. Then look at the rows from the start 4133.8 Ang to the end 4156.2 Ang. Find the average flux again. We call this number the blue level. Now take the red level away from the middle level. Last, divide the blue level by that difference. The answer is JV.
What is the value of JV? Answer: 50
